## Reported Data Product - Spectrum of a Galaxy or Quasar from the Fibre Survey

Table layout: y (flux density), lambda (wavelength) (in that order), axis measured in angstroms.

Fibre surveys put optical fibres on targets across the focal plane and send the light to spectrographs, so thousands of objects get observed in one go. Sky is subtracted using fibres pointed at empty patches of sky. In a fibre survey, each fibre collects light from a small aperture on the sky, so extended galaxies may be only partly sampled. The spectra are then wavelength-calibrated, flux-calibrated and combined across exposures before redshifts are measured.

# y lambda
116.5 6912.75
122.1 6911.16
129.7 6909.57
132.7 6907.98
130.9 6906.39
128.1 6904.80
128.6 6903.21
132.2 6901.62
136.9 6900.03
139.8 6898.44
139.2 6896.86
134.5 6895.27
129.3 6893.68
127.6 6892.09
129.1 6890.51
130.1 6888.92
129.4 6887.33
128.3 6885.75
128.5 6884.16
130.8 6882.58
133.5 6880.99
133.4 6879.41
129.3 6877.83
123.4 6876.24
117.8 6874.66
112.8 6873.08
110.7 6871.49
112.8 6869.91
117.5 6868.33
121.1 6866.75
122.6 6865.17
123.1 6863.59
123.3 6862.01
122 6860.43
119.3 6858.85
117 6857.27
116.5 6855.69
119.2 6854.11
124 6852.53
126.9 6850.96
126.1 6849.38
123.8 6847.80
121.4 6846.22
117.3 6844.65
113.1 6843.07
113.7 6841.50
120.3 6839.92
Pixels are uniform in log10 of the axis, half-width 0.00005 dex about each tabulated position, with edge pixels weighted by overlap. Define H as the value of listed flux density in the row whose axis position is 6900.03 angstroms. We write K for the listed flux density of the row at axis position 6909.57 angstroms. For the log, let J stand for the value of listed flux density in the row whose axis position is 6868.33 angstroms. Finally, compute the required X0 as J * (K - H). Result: -846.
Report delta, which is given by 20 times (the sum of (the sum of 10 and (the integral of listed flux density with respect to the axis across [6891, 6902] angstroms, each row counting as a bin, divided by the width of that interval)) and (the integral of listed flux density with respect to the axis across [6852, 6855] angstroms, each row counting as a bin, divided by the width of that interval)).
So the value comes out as 5306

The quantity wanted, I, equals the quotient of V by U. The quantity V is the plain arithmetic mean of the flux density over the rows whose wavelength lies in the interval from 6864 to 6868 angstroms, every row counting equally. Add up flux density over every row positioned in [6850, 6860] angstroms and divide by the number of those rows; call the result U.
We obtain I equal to 1.01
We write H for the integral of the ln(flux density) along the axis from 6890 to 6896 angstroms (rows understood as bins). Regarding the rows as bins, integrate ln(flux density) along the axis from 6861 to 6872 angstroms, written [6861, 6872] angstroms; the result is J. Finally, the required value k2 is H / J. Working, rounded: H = 29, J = 53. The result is 0.56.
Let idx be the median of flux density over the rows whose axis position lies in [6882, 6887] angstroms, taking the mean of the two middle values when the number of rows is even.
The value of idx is 128.5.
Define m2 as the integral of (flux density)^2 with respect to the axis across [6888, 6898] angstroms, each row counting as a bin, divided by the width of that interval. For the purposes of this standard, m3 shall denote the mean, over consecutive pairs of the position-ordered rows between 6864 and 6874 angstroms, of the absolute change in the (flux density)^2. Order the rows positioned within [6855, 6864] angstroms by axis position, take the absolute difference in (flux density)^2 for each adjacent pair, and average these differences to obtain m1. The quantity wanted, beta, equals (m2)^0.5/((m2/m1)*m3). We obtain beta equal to 0.0039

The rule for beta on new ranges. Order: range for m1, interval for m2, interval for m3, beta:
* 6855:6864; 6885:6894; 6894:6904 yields 0.0029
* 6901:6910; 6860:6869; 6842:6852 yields 0.0076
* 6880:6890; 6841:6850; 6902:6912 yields 0.0038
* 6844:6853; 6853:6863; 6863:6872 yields 0.0088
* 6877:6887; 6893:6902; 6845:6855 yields 0.0056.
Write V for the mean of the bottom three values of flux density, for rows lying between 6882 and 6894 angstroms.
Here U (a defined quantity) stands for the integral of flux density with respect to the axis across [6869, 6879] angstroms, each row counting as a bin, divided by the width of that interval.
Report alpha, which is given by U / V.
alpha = 0.924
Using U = 118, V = 128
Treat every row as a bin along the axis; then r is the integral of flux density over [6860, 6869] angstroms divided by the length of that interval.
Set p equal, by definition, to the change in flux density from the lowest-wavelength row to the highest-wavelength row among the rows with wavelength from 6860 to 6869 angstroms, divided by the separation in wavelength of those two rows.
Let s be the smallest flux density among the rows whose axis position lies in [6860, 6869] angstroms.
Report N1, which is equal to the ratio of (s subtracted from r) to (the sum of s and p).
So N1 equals 0.036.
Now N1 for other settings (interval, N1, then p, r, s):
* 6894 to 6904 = 0.050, -0.7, 135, 128.6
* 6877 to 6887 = 0.018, -0.1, 131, 128.3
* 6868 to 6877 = 0.045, 0.7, 116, 110.7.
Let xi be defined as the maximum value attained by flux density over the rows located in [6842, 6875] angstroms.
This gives 126.9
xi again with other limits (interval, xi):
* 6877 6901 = 139.8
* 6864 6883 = 133.5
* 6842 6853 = 126.9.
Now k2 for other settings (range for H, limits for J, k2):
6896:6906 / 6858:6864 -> 1.70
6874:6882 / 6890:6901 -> 0.72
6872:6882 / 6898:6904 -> 1.64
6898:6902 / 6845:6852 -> 0.58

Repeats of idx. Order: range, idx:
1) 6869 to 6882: 120.6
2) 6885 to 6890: 129.4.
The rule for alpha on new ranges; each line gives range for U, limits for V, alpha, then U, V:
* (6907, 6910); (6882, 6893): 1.026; 131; 128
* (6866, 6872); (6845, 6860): 0.985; 116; 118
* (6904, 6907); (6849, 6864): 1.101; 129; 118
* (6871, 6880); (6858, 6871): 1.041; 121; 117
